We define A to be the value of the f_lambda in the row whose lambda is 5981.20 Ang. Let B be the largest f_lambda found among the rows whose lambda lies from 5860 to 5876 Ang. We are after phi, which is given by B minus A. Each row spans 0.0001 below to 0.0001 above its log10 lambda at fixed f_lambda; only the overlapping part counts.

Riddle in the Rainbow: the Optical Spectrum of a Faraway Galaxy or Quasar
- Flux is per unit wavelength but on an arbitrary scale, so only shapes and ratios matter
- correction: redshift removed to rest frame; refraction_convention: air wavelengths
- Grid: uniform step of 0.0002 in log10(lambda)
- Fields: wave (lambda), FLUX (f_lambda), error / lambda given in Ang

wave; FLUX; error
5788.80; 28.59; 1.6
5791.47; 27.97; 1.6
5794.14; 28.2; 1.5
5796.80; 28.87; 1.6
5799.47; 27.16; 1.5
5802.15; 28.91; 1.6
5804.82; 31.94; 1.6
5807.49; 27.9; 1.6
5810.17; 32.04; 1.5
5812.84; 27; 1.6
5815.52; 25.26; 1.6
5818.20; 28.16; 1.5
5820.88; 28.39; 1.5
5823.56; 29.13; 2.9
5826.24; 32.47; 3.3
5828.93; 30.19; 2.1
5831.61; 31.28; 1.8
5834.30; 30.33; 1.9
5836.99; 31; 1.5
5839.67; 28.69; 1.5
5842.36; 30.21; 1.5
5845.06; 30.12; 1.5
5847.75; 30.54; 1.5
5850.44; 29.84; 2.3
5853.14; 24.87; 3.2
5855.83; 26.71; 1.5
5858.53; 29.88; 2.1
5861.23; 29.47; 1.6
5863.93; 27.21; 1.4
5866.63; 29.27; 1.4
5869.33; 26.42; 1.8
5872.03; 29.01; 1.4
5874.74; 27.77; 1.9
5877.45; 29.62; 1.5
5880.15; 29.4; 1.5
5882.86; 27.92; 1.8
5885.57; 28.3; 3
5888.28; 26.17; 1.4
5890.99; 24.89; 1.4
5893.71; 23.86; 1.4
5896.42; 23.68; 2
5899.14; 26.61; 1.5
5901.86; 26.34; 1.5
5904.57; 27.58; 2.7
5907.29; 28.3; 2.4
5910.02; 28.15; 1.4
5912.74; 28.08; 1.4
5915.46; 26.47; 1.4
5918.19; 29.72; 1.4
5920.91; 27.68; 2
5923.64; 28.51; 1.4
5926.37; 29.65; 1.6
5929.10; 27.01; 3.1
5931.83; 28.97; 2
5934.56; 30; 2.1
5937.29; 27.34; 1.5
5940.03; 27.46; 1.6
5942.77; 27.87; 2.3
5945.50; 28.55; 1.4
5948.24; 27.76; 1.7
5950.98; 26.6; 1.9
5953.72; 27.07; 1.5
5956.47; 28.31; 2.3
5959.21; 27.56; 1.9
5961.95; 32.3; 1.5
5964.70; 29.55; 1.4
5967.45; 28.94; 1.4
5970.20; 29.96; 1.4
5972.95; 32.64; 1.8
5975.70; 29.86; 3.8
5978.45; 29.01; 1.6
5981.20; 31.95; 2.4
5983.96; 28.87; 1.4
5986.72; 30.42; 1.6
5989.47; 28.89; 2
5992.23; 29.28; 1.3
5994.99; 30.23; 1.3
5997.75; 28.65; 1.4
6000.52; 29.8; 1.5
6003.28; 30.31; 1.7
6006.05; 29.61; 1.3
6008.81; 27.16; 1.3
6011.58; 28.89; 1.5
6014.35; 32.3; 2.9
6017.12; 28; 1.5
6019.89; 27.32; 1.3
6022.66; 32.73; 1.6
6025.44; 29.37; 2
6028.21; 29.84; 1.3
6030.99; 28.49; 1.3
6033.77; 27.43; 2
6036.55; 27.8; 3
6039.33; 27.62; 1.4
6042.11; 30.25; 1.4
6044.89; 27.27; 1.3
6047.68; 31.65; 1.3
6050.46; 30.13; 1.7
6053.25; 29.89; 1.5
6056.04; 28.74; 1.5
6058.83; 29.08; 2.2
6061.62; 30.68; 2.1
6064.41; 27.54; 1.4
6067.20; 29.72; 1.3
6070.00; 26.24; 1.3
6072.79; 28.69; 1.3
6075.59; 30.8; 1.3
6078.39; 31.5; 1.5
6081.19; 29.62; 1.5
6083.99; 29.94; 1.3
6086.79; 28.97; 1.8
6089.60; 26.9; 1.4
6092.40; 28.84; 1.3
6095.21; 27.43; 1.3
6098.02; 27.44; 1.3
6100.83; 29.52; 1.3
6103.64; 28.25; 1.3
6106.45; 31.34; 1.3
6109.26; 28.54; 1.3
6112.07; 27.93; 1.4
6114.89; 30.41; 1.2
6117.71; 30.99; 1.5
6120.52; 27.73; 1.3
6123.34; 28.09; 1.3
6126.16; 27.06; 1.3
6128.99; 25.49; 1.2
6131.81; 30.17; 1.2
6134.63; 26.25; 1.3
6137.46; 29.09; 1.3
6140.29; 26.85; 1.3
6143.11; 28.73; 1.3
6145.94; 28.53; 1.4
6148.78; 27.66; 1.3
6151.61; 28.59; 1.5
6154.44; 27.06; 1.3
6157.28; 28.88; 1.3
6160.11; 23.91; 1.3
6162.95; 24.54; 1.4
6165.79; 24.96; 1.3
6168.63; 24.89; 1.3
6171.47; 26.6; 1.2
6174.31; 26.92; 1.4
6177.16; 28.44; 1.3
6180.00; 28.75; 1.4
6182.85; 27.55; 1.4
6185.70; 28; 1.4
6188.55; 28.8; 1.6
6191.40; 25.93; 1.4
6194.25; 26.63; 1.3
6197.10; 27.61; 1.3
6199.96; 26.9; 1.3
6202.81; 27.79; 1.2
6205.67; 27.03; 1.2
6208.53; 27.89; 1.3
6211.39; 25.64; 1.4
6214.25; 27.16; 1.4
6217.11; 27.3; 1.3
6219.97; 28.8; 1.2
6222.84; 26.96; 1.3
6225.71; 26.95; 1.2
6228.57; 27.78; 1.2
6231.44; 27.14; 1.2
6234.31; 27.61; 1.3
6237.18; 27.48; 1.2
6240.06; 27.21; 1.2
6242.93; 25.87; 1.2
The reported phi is -2.5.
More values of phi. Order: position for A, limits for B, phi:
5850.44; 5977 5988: 2.1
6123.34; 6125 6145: 2.1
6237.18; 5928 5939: 2.5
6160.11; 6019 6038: 8.8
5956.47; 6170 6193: 0.5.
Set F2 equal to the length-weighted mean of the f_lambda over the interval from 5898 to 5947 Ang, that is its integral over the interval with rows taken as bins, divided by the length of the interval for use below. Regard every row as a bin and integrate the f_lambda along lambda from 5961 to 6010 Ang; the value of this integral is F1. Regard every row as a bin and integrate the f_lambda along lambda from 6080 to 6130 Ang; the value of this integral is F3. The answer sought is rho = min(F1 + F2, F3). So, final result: 1430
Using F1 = 1462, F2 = 28.0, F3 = 1430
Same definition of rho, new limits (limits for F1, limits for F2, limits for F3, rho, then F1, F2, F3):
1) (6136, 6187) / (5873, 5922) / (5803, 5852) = 1415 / 1388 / 27.3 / 1454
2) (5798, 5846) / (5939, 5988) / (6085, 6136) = 1442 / 1413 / 29.2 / 1450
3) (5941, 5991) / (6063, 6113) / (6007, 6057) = 1458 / 1461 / 28.9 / 1458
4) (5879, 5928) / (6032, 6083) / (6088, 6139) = 1366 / 1337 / 29.2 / 1449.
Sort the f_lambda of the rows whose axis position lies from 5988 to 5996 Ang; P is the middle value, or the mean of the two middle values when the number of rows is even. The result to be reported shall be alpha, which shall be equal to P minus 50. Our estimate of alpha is -20.7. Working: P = 29.3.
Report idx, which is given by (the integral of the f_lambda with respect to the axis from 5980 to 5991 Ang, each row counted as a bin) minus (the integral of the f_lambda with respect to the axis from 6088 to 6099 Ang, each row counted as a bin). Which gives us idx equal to 26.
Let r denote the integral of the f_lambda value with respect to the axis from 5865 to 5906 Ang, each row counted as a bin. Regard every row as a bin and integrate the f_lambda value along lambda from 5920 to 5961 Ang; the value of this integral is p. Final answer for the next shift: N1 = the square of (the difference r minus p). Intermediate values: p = 1151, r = 1112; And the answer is 1497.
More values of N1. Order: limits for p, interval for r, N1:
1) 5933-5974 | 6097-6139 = 403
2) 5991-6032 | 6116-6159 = 3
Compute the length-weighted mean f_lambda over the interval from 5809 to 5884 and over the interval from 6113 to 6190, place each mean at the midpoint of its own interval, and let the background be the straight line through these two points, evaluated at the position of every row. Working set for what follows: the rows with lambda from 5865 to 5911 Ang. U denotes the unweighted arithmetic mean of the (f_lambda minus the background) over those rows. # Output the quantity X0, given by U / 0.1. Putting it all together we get -16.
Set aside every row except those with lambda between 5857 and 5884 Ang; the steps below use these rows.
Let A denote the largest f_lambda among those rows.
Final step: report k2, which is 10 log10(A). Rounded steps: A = 29.88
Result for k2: 14.8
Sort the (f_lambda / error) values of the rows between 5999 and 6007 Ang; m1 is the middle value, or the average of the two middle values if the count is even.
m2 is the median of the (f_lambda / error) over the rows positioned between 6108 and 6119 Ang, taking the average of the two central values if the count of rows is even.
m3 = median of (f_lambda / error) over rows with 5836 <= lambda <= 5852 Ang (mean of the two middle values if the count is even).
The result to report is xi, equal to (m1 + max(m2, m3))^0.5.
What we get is 6.42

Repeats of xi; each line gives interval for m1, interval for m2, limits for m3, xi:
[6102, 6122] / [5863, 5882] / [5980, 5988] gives 6.43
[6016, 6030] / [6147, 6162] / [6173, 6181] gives 6.42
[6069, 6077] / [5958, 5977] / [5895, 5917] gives 6.54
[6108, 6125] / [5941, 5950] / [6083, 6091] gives 6.38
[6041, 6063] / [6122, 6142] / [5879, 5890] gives 6.39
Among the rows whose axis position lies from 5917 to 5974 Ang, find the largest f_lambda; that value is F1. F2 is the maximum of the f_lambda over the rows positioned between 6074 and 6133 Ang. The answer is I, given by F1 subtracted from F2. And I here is -1.1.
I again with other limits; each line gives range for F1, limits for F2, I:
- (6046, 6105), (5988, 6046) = 1.1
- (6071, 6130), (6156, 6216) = -2.6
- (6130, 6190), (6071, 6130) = 1.3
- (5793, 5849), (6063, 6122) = -1.0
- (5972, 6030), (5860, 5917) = -3.1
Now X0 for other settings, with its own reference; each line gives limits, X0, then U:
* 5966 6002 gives 15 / 1.5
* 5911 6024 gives 6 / 0.6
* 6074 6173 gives 4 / 0.4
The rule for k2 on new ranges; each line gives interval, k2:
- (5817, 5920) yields 15.1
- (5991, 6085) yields 15.1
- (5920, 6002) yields 15.1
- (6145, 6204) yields 14.6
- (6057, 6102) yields 15.0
